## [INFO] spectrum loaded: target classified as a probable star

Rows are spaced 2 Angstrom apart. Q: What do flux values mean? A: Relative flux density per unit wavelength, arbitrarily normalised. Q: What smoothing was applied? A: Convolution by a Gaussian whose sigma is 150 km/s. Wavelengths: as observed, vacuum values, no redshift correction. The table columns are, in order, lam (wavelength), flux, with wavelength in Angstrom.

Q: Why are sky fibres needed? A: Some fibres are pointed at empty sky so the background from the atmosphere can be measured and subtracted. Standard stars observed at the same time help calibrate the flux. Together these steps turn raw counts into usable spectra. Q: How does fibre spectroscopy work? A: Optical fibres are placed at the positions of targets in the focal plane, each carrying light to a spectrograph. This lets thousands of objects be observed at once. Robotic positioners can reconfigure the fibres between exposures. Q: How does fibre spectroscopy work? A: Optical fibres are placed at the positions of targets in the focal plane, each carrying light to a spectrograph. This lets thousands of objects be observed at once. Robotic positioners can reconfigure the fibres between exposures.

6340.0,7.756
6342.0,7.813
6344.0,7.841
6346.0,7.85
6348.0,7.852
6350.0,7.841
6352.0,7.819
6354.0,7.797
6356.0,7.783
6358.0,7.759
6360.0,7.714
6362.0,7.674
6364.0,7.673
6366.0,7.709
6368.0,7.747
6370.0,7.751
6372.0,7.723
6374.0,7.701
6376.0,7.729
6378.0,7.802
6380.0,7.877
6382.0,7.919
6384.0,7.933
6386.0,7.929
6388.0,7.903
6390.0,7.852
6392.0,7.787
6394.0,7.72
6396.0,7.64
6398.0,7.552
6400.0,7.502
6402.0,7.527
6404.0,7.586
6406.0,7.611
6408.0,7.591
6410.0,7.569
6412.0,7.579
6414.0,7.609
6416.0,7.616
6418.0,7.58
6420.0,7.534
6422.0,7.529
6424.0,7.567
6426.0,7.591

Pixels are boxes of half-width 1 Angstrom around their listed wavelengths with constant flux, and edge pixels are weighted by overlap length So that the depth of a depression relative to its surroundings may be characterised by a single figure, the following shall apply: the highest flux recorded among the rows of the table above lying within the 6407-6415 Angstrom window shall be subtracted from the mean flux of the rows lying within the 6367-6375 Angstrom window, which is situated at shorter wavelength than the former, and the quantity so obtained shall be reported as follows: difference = 0.12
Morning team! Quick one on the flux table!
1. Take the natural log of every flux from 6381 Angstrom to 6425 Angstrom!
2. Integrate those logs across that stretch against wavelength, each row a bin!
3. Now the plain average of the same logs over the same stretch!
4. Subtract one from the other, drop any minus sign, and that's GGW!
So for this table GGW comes 88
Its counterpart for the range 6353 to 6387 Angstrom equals 68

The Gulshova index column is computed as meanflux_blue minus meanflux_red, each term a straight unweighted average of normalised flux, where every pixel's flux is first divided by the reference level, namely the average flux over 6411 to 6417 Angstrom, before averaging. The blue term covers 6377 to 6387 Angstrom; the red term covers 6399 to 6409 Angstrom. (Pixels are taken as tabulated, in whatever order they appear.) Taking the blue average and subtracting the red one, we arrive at 0.043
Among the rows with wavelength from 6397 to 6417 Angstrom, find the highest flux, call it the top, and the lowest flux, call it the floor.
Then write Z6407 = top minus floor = 0.114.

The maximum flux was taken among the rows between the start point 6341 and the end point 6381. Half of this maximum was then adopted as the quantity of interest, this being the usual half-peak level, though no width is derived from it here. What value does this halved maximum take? 3.94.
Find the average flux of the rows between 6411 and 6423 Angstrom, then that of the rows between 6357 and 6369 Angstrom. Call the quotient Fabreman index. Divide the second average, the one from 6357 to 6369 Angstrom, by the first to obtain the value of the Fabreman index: 1.02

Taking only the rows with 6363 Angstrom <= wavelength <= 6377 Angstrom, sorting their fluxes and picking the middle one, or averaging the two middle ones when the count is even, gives 7.72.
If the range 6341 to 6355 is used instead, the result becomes 7.84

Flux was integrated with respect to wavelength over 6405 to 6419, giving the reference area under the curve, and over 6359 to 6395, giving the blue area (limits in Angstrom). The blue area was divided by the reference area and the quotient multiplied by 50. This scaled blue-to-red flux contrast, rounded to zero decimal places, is 132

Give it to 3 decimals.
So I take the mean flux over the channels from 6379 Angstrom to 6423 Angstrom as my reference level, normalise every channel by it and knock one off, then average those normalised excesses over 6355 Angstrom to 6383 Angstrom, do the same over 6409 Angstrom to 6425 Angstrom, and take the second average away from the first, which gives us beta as 0.024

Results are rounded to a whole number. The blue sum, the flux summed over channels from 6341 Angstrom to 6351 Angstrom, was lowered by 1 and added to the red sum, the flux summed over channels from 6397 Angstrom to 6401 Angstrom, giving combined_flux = 53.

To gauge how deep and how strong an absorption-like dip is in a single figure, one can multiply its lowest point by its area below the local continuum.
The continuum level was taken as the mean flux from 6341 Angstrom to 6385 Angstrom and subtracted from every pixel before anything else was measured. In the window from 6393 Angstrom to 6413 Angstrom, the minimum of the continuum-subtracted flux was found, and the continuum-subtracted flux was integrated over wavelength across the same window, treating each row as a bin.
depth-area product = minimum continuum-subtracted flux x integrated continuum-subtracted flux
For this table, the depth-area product 1.1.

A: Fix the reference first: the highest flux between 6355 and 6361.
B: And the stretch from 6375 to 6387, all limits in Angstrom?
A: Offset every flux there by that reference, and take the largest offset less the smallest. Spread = 0.204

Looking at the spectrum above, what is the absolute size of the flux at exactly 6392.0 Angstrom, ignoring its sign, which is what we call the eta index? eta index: 7.79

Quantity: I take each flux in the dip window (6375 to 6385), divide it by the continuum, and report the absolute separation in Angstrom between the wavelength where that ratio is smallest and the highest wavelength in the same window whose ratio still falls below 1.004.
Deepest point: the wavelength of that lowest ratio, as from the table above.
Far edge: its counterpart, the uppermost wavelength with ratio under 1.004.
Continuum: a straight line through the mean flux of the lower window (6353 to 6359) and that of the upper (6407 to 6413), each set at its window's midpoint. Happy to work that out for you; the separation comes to 0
